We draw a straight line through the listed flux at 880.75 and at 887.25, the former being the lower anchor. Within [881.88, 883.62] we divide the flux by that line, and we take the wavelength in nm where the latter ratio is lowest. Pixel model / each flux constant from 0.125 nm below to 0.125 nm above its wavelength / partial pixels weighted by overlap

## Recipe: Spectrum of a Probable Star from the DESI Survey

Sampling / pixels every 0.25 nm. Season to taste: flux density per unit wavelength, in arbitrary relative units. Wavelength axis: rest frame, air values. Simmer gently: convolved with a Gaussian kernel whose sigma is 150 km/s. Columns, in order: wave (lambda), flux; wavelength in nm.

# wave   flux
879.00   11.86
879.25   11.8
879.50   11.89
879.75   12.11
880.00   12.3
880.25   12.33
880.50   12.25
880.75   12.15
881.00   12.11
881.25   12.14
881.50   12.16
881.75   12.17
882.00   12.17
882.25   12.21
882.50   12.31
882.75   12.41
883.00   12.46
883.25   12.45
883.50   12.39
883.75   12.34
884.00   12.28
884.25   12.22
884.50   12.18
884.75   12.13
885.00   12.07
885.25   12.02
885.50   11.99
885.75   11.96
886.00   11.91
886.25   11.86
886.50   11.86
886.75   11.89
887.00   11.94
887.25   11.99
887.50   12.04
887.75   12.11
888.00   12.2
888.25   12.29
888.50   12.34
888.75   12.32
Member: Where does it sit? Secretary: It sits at 882.00 nm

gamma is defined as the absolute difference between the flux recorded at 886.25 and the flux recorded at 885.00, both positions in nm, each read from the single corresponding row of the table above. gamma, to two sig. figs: 0.21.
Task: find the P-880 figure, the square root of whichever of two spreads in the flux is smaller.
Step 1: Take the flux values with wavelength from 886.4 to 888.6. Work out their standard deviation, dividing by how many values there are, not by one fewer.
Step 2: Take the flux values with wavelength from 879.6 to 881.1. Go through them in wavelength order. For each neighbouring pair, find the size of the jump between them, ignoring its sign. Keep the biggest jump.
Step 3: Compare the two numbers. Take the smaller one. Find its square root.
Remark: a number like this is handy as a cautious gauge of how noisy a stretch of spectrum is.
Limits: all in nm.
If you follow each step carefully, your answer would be 0.40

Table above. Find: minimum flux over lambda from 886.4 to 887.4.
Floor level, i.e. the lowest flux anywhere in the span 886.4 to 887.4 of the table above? 11.86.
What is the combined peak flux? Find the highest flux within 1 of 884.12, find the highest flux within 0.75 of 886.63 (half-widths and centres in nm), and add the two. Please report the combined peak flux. 24.4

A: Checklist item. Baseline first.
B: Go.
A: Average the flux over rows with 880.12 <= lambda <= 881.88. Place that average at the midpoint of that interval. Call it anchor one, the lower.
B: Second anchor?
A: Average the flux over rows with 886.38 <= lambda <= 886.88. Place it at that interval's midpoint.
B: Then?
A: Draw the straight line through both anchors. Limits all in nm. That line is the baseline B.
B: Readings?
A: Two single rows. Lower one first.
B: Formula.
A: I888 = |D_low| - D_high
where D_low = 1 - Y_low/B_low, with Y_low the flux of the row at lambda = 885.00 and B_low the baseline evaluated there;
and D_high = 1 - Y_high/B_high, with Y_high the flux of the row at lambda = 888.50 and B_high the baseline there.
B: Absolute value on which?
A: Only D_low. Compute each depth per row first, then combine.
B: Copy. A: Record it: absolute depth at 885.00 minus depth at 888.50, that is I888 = 0.057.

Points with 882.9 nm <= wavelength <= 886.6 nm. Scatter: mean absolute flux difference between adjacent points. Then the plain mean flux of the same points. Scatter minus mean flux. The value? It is -12.1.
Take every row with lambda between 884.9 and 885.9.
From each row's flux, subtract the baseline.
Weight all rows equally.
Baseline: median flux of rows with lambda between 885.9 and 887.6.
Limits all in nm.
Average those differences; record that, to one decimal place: 0.1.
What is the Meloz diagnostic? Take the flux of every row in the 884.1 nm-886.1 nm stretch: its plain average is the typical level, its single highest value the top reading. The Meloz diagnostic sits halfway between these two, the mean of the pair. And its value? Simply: 12.1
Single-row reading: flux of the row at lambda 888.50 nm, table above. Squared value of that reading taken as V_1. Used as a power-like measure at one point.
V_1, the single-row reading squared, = 152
